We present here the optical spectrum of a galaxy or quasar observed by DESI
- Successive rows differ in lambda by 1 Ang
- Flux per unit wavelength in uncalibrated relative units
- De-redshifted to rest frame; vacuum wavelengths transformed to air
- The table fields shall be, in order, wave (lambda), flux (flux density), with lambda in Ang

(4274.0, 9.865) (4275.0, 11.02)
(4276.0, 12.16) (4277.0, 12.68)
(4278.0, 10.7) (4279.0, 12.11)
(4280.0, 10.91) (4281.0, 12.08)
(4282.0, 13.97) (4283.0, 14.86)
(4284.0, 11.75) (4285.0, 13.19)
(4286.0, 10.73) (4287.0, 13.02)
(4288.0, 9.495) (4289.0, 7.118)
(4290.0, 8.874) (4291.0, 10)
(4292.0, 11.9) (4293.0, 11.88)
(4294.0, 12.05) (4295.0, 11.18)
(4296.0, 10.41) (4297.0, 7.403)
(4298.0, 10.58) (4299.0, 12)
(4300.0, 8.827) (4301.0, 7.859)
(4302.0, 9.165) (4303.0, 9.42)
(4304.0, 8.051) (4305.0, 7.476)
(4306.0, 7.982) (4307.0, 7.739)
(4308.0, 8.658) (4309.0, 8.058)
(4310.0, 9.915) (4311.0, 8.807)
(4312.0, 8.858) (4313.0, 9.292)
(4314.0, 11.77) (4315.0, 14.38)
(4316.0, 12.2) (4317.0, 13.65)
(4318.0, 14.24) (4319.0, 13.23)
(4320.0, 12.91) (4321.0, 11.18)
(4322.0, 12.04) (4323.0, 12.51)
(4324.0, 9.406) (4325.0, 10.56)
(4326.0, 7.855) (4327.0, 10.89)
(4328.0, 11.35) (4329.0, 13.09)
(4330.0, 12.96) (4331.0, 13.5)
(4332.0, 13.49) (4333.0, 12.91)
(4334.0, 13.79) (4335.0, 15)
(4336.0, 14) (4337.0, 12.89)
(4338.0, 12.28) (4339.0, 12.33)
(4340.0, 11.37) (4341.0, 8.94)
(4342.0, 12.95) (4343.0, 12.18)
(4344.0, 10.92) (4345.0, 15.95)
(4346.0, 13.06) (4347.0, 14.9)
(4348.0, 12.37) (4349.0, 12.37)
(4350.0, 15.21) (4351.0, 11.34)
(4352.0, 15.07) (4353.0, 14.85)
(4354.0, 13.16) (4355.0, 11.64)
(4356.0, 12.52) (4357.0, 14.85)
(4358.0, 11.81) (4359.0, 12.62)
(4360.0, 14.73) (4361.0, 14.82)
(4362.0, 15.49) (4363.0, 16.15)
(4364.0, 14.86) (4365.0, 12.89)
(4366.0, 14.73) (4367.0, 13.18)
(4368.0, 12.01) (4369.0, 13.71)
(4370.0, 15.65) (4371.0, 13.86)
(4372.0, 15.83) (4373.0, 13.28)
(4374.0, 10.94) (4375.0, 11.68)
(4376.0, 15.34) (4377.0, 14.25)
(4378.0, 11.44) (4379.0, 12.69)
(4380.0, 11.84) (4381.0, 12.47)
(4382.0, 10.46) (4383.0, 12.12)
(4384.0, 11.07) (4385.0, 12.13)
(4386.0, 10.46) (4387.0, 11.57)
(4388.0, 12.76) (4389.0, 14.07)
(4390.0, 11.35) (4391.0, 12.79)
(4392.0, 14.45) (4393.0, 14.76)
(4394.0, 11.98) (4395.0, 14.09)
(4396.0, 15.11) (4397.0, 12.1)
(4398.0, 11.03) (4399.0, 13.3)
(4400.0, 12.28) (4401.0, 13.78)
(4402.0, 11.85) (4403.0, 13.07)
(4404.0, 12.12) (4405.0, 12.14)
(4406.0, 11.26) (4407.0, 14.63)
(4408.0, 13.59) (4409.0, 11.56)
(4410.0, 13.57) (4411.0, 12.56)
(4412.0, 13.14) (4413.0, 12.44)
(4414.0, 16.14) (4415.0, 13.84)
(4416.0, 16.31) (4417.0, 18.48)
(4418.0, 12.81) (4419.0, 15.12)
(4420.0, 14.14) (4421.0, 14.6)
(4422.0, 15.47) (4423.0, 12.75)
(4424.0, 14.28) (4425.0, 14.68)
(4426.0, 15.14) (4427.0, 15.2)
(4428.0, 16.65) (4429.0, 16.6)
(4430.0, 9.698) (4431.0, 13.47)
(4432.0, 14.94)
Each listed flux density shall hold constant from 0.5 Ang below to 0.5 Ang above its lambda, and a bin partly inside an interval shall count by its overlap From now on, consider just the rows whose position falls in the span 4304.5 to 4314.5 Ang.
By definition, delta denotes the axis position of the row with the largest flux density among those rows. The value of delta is 4314.0 Ang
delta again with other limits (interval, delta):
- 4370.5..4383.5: 4372.0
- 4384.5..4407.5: 4396.0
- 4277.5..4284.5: 4283.0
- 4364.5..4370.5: 4370.0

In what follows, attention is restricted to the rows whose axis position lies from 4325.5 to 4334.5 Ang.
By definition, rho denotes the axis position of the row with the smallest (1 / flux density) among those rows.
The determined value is 4334.0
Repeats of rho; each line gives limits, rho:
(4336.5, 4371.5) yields 4363.0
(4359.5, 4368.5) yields 4363.0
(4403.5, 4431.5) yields 4417.0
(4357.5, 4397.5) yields 4363.0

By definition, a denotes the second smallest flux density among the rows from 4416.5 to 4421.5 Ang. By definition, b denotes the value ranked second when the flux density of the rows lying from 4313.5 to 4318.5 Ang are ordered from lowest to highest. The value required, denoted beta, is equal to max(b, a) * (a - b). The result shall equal 27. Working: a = 14.14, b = 12.2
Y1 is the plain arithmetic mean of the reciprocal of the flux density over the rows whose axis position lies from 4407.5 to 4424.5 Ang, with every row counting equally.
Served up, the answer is 0.072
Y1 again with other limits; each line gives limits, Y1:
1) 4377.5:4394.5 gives 0.082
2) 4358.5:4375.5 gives 0.073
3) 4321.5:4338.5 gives 0.084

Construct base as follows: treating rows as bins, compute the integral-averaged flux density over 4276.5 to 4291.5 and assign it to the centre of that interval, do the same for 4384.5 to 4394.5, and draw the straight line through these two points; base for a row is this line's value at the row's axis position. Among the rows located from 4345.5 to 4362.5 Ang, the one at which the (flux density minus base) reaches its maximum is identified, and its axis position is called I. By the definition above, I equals 4362.0 Ang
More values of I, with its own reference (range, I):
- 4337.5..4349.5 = 4345.0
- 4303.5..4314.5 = 4314.0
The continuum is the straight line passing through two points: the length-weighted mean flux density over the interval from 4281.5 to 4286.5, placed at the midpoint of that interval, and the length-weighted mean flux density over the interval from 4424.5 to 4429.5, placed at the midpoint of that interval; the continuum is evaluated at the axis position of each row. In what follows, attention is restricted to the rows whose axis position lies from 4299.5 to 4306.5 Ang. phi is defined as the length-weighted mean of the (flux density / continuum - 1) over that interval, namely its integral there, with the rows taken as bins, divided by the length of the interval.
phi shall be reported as -0.37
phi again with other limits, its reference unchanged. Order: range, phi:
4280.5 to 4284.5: 0.02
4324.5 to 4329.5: -0.22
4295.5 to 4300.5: -0.25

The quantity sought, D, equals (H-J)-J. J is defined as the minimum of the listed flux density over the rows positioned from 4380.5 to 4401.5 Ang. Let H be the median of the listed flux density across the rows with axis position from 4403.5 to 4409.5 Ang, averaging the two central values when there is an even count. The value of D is -9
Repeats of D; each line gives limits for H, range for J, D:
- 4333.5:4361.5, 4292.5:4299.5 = -2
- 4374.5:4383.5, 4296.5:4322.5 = -3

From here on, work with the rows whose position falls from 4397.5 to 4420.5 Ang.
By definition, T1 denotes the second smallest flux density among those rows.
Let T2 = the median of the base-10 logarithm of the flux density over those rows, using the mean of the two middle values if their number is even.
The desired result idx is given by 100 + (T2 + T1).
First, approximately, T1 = 11.26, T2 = 1.119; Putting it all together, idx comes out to 112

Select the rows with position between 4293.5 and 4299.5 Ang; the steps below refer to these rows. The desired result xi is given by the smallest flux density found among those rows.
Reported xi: 7.403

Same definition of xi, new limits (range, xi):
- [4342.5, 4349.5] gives 10.92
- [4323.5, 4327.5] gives 7.855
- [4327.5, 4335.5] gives 11.35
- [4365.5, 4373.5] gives 12.01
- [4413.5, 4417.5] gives 13.84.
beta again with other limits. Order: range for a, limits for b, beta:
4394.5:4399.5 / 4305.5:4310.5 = 50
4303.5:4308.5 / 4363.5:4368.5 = -66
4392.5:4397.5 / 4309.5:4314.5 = 39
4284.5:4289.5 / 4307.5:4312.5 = 8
